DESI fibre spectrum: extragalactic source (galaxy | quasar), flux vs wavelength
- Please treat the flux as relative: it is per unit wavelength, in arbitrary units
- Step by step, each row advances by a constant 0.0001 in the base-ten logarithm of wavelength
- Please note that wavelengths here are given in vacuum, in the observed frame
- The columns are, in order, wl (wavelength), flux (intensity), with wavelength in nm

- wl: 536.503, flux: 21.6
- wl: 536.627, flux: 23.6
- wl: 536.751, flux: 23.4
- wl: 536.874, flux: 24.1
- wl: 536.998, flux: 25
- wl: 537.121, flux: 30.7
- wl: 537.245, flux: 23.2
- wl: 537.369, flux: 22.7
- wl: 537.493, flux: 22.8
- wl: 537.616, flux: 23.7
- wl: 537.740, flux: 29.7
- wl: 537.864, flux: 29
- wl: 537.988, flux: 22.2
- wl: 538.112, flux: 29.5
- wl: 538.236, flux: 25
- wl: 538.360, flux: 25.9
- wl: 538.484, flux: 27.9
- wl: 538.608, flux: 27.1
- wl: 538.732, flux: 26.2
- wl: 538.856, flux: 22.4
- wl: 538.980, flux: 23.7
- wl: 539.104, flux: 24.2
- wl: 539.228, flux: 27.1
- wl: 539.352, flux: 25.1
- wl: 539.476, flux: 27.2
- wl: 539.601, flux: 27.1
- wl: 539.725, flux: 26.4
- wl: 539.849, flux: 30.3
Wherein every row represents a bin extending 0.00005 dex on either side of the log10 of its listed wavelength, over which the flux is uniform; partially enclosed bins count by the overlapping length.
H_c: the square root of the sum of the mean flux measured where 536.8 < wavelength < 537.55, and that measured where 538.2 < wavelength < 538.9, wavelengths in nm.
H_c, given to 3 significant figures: 7.11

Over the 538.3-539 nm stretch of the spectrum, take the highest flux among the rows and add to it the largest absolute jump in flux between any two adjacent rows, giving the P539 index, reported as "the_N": 32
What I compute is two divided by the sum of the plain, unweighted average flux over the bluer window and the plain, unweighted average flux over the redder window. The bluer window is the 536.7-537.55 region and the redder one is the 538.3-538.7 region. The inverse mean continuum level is 0.0388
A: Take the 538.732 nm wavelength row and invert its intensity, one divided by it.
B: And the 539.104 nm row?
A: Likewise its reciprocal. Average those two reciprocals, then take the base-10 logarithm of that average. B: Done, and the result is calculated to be -1.40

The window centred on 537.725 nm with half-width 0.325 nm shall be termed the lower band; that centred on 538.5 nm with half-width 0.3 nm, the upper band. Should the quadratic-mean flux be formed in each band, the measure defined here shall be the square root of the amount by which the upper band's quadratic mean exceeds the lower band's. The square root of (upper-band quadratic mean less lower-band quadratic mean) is 0.87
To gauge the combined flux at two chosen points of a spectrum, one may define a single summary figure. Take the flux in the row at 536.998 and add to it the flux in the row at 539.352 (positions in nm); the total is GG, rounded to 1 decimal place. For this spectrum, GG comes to 50.1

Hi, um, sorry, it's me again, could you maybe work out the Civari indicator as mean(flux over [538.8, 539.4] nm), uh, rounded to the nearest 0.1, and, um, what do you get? 24.5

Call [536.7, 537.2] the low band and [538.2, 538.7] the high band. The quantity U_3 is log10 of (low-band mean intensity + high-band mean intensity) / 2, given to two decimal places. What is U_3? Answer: 1.42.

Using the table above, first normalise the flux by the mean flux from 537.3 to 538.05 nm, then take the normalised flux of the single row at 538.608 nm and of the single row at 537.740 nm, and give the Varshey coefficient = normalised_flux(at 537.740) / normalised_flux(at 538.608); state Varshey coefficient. 1.10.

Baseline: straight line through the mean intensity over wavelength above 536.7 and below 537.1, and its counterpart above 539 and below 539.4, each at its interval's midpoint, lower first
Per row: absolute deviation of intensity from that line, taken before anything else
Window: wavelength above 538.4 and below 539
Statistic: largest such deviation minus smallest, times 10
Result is 19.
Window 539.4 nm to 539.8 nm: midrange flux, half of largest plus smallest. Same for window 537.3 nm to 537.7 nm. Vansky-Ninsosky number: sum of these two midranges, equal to 50.0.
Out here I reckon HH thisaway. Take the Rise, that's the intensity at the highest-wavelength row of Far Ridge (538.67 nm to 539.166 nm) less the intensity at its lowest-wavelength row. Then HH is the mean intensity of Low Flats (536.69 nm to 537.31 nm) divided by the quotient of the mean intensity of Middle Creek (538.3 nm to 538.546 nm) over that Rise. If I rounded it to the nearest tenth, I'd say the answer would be -1.9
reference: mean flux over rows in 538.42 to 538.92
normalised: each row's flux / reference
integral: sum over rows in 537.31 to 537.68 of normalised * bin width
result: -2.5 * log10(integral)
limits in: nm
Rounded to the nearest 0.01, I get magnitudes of 1.20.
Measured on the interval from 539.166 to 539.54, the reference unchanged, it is 1.05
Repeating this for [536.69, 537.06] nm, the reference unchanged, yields 1.15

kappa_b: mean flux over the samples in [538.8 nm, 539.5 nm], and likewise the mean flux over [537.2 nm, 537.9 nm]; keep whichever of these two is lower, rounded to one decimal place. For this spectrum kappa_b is 24.9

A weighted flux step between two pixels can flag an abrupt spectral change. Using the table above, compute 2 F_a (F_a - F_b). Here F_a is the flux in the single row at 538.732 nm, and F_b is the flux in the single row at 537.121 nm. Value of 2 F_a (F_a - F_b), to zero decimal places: -236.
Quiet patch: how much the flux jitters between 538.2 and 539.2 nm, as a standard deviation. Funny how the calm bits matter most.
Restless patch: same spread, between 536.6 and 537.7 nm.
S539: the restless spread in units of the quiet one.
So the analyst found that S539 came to 1.4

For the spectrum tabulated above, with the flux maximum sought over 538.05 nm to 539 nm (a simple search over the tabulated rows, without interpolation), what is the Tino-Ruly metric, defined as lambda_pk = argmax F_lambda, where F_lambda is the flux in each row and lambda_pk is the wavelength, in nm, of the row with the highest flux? 538.112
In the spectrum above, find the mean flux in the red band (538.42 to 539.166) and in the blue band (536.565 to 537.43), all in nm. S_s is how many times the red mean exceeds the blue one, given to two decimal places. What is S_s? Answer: 1.02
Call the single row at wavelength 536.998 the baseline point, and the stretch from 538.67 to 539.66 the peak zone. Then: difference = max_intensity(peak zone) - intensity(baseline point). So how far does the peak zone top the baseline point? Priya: 2.2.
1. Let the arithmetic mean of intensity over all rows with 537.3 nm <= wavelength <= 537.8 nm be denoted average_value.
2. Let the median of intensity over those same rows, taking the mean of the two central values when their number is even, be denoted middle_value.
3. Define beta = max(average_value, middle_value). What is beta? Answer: 24.7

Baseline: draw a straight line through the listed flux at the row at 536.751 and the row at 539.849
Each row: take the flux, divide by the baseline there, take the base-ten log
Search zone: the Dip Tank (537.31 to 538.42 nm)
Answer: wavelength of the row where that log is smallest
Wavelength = 537.988 nm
